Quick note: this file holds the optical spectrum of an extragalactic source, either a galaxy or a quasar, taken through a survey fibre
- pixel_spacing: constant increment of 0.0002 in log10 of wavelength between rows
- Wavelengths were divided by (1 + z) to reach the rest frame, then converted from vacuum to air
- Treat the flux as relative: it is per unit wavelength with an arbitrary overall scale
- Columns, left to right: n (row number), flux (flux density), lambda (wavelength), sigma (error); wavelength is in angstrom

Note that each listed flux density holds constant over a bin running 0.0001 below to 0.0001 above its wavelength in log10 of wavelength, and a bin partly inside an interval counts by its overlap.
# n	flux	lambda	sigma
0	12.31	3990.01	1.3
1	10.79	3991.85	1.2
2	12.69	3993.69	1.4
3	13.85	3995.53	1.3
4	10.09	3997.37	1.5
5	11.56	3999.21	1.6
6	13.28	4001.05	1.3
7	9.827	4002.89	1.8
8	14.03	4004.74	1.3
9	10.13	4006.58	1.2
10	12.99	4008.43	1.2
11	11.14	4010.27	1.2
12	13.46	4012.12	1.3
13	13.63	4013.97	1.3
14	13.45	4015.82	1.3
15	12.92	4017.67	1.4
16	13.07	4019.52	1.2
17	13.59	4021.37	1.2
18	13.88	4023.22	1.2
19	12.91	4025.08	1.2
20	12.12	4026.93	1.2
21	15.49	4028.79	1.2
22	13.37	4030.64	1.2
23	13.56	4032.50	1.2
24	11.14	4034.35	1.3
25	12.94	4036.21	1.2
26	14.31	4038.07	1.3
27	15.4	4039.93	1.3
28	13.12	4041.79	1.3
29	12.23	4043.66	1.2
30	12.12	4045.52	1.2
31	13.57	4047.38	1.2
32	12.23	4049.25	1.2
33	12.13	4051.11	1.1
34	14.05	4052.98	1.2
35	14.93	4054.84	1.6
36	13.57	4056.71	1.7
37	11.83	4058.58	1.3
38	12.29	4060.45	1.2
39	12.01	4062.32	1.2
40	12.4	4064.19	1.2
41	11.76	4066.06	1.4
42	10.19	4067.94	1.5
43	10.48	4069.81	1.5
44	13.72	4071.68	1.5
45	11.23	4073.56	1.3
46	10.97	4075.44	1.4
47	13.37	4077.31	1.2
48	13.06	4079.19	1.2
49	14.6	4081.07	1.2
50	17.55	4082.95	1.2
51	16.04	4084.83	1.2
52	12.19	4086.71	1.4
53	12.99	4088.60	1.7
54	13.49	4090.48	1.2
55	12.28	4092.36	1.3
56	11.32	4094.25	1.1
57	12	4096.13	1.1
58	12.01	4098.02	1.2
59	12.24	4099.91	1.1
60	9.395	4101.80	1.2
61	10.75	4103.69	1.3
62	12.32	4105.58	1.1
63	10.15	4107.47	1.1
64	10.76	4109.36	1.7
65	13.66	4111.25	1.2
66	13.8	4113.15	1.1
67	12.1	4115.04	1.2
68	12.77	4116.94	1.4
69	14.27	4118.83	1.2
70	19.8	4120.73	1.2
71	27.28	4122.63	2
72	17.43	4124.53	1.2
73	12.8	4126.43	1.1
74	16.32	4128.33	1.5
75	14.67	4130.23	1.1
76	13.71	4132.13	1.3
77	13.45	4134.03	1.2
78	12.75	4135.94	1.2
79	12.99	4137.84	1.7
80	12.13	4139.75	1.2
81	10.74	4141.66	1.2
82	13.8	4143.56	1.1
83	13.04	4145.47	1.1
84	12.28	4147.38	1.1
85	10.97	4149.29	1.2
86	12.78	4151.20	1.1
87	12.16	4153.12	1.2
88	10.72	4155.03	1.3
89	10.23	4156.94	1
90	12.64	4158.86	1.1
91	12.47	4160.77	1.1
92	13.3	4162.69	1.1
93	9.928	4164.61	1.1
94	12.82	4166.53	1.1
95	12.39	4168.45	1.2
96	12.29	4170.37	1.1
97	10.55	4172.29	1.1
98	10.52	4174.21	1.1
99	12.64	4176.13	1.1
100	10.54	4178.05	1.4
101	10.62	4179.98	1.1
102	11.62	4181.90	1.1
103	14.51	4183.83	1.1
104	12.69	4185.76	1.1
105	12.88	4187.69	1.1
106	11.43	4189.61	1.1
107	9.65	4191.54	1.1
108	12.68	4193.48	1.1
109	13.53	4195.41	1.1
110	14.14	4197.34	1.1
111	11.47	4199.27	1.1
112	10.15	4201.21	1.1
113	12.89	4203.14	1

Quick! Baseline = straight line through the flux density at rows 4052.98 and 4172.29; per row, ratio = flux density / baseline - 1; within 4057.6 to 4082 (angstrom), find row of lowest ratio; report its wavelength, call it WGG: 4067.94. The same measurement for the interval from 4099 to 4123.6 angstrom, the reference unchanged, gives 4101.80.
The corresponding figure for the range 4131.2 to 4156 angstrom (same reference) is 4141.66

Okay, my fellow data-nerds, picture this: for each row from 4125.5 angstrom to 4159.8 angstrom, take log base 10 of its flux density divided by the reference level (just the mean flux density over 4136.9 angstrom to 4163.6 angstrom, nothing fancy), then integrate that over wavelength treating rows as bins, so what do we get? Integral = 0.5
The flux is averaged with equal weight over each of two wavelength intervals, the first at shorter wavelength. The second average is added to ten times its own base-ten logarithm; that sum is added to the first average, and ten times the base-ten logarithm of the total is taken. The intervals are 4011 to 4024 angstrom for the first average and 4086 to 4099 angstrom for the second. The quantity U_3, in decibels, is 15.64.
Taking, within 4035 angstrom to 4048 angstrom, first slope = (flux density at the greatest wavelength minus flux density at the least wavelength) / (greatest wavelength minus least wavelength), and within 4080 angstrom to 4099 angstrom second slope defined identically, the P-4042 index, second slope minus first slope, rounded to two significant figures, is -0.21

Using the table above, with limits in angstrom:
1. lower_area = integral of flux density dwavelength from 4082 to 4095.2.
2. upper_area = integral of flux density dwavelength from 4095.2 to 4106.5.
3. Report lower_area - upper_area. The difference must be 51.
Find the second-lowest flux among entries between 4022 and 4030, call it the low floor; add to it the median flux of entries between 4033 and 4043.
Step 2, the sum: 26.0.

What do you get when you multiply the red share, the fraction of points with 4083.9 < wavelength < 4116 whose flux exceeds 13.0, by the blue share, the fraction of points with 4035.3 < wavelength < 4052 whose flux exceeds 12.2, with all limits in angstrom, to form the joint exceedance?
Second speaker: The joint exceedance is 0.183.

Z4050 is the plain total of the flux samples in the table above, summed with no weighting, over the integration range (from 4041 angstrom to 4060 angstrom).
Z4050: 130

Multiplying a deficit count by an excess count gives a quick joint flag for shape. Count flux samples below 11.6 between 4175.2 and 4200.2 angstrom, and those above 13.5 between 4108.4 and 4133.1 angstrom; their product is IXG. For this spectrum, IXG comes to 45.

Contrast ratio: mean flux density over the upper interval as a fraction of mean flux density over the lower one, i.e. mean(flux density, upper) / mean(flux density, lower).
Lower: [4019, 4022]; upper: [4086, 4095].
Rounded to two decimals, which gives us 0.93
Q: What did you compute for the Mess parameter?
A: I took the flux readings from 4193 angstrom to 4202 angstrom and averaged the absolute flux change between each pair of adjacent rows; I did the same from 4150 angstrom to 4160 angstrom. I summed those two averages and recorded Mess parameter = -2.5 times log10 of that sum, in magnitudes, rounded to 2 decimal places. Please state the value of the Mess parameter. -1.04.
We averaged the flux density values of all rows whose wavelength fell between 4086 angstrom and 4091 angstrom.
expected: 12.9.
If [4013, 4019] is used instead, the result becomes 13.3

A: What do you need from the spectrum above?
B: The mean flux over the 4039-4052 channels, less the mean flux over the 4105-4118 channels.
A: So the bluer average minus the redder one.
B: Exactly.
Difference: 0.7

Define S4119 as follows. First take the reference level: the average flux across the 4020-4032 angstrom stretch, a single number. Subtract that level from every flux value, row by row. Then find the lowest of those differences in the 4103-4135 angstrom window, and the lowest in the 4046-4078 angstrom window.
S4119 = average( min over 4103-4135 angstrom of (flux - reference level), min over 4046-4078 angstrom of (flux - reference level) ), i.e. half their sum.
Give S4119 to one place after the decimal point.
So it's -3.4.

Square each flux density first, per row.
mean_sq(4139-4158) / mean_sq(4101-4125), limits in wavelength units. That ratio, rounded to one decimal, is 0.6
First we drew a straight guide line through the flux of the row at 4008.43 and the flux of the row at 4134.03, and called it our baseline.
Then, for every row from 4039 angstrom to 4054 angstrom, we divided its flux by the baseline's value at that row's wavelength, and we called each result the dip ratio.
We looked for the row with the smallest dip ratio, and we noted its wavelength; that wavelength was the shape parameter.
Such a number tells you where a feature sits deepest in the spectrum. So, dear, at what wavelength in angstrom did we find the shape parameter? 4051.11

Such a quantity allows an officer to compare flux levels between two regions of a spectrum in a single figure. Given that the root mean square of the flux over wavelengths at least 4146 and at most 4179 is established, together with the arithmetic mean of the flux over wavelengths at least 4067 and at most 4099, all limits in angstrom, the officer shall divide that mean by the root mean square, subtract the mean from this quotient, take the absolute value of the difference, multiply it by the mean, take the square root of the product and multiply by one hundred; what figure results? 1224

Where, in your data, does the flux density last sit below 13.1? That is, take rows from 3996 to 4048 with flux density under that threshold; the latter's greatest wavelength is 4045.52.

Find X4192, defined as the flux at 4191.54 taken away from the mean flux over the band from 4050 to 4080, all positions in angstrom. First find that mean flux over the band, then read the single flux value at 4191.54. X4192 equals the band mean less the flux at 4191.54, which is 2.7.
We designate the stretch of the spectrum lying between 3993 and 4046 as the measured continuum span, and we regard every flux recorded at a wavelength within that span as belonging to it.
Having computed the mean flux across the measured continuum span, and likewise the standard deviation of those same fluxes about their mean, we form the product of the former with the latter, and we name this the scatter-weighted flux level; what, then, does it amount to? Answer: 18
